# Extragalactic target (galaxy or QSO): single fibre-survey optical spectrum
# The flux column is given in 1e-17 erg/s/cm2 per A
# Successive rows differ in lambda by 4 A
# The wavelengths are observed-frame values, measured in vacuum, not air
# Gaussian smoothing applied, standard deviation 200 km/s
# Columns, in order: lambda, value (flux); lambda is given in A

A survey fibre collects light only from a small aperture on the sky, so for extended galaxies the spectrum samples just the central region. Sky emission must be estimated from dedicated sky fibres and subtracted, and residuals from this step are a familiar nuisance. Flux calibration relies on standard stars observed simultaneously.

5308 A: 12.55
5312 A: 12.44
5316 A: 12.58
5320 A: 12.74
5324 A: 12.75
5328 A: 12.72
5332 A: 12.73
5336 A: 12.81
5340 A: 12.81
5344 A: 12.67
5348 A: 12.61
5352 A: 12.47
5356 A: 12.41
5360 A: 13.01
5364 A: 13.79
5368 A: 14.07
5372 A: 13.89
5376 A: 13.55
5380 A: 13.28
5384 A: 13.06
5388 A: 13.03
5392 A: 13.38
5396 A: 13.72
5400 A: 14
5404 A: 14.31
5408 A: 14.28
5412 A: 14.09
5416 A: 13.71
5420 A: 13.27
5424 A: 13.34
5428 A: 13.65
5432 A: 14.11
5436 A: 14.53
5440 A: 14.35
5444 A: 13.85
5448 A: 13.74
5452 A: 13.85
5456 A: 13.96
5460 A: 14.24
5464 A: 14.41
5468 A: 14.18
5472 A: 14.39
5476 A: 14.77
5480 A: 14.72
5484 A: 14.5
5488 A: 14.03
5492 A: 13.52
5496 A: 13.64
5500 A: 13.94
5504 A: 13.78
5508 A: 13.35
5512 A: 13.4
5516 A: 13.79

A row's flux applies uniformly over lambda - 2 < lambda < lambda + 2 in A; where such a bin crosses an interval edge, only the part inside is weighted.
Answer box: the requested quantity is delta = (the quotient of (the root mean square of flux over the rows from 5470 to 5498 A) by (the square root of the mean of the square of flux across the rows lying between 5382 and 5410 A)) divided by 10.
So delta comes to 0.104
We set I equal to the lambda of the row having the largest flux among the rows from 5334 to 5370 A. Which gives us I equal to 5368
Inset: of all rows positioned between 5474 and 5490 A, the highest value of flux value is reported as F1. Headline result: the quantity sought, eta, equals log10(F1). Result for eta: 1.17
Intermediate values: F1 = 14.77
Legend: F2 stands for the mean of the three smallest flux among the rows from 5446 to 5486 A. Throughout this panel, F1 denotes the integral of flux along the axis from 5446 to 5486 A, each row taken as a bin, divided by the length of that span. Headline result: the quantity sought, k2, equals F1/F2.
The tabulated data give 1.03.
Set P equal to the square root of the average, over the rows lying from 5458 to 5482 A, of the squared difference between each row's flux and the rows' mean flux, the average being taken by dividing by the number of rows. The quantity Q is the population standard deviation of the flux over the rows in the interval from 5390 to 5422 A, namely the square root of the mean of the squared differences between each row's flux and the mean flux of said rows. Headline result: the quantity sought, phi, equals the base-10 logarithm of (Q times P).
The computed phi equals -1.1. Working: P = 0.2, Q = 0.4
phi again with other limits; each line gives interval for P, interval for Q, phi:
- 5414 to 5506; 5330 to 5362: -1.1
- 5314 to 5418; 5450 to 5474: -0.9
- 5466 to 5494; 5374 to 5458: -0.8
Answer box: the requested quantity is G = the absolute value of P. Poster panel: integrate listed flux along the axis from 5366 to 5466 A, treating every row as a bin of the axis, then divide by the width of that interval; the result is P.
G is 13.8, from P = 13.8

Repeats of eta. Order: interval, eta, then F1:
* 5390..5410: 1.16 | 14.31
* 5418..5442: 1.16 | 14.53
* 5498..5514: 1.14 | 13.94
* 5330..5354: 1.11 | 12.81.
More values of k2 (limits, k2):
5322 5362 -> 1.02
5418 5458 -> 1.03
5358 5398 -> 1.03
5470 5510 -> 1.04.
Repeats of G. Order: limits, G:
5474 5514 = 14.0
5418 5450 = 13.9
